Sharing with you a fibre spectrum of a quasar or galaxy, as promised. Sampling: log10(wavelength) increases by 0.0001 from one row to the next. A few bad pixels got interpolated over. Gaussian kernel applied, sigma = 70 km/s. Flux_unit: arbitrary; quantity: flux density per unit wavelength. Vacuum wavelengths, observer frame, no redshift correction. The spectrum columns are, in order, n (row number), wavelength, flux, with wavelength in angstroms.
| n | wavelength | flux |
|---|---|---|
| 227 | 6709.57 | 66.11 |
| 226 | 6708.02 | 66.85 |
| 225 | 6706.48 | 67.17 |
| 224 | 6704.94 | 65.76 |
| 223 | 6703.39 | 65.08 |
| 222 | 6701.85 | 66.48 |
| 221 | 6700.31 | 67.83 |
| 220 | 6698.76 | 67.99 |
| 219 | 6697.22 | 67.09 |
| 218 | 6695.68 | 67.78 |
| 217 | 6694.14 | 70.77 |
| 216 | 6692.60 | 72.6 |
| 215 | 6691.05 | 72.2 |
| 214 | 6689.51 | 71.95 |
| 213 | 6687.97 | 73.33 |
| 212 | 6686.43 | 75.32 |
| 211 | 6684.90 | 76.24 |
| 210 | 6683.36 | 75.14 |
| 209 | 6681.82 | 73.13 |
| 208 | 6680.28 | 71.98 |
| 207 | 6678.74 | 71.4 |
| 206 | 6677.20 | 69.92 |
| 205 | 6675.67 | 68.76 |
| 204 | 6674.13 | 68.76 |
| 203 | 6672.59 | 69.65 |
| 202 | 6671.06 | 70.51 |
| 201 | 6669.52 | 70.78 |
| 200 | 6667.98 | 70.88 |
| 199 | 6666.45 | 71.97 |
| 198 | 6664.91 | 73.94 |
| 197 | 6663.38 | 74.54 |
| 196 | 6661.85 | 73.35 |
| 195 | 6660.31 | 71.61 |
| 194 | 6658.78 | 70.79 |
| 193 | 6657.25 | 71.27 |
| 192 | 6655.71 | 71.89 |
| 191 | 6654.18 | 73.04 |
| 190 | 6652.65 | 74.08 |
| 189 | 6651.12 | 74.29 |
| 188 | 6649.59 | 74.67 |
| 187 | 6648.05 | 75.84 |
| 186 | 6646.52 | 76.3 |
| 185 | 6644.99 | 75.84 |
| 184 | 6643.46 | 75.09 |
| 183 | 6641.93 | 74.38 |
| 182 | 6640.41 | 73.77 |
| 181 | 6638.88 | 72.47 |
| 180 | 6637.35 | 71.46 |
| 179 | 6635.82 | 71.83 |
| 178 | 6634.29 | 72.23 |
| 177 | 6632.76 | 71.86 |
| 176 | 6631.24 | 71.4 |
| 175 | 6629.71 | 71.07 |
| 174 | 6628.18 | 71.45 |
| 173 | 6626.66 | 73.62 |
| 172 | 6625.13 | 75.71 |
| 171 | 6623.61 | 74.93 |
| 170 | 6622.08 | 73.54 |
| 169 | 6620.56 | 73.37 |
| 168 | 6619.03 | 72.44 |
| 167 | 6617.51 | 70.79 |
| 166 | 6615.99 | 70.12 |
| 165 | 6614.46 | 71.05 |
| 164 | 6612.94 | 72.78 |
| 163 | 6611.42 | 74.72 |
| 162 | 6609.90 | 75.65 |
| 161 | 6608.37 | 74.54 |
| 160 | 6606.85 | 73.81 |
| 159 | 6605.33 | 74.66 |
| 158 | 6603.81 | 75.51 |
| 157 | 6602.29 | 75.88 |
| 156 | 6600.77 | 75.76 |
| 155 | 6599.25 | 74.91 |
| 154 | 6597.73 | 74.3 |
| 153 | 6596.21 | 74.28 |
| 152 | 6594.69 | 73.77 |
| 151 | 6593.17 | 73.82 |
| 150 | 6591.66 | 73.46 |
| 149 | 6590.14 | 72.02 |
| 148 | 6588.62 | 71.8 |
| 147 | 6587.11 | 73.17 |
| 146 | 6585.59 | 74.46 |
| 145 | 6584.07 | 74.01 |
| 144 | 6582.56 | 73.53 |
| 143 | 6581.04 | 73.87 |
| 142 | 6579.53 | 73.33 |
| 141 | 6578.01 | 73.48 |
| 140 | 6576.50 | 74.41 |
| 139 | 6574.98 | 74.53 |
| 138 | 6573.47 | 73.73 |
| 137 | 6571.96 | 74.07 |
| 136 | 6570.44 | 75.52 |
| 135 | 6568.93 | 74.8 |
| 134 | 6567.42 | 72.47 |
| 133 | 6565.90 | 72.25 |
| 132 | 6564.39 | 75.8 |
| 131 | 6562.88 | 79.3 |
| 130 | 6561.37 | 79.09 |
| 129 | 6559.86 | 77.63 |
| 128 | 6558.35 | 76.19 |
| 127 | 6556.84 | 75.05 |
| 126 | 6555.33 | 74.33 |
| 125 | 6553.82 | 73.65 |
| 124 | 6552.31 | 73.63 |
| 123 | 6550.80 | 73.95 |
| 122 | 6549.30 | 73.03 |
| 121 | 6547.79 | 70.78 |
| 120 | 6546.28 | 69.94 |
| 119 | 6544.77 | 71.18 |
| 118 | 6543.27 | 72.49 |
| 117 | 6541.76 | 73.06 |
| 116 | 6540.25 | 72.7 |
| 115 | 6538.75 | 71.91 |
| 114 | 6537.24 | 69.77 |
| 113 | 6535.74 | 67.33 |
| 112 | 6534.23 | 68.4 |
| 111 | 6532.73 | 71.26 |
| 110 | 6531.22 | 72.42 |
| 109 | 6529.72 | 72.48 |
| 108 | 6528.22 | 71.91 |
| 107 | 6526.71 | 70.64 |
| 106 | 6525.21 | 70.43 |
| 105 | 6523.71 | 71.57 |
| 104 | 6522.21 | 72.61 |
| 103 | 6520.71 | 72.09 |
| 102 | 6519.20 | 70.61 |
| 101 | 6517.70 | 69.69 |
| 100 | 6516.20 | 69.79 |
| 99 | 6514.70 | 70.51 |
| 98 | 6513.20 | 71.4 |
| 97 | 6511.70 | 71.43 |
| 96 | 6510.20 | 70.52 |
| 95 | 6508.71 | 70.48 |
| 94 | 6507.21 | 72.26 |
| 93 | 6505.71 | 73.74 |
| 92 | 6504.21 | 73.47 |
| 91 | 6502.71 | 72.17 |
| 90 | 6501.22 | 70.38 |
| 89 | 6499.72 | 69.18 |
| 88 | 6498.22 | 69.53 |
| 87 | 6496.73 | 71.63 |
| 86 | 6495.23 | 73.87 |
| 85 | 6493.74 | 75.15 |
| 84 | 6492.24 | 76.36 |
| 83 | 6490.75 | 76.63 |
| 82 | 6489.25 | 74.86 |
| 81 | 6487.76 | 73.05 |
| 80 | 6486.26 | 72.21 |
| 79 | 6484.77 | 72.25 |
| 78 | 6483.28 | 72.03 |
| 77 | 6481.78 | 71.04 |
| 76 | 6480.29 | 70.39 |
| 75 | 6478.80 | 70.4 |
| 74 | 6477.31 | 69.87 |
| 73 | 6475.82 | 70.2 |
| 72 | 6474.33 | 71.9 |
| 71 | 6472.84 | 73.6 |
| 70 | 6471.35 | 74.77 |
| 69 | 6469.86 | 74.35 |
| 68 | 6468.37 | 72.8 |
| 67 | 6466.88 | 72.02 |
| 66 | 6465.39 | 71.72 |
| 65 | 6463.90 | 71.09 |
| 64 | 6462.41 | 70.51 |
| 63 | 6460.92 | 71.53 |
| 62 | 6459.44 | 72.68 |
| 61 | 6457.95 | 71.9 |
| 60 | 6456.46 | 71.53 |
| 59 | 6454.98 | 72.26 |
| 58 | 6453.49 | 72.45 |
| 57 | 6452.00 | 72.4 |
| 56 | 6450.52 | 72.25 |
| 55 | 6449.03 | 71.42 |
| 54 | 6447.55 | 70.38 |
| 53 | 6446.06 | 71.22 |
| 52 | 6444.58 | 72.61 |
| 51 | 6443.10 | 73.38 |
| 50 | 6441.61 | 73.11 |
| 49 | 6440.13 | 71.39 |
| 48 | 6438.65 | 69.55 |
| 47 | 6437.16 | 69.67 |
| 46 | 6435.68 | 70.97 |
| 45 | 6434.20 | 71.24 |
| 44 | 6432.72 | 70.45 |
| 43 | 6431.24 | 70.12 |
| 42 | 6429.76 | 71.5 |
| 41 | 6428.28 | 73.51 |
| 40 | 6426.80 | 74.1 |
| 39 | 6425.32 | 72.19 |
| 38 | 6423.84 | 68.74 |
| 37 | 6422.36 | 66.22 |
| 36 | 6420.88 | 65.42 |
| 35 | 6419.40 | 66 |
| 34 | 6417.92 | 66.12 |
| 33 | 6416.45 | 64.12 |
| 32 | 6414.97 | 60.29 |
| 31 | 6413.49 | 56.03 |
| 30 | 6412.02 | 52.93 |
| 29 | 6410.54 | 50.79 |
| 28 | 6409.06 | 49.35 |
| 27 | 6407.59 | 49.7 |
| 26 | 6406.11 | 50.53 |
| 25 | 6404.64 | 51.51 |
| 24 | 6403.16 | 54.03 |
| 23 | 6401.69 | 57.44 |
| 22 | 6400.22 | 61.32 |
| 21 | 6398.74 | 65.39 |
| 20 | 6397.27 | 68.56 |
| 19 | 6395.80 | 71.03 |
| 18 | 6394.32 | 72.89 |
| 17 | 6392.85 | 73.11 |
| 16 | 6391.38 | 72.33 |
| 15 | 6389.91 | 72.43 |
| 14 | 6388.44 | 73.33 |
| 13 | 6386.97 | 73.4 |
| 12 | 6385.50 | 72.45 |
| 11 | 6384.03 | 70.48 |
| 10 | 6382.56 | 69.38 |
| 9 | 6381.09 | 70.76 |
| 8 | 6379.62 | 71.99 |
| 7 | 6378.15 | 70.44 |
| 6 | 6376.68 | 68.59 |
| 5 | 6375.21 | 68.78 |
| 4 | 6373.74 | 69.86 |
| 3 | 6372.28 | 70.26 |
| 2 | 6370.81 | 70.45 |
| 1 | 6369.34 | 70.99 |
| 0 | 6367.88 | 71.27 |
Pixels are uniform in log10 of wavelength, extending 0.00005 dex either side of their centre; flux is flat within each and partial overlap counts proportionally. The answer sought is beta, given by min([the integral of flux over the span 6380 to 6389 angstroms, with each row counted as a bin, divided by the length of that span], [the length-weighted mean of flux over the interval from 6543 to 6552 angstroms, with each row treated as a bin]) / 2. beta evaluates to 35.8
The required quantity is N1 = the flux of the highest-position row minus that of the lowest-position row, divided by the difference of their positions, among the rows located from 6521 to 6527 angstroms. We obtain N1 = -0.4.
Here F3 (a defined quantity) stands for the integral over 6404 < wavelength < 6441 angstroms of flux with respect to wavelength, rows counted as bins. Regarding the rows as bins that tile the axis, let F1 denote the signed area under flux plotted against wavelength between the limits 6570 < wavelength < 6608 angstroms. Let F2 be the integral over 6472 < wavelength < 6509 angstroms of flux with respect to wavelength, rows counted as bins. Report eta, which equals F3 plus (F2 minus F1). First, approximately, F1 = 2815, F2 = 2675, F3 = 2375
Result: 2235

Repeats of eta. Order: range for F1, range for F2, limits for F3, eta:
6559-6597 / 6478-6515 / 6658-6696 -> 2581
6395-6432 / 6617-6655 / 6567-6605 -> 3300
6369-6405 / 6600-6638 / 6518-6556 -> 3036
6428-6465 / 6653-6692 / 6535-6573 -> 2962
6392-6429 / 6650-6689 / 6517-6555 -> 3226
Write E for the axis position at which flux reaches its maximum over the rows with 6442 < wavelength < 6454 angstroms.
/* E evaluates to 6443.10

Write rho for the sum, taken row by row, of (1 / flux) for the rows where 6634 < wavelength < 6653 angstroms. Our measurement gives 0.18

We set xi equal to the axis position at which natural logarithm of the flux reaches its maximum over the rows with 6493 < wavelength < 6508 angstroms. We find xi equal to 6493.74 angstroms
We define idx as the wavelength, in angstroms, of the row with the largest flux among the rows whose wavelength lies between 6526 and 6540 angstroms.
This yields 6529.72 angstroms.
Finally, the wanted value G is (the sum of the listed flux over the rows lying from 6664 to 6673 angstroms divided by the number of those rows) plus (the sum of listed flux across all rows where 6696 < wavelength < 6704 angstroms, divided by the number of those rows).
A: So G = 138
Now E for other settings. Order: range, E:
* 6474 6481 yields 6474.33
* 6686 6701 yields 6686.43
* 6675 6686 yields 6684.90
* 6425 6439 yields 6426.80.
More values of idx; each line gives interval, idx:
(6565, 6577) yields 6570.44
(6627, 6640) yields 6638.88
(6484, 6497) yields 6490.75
